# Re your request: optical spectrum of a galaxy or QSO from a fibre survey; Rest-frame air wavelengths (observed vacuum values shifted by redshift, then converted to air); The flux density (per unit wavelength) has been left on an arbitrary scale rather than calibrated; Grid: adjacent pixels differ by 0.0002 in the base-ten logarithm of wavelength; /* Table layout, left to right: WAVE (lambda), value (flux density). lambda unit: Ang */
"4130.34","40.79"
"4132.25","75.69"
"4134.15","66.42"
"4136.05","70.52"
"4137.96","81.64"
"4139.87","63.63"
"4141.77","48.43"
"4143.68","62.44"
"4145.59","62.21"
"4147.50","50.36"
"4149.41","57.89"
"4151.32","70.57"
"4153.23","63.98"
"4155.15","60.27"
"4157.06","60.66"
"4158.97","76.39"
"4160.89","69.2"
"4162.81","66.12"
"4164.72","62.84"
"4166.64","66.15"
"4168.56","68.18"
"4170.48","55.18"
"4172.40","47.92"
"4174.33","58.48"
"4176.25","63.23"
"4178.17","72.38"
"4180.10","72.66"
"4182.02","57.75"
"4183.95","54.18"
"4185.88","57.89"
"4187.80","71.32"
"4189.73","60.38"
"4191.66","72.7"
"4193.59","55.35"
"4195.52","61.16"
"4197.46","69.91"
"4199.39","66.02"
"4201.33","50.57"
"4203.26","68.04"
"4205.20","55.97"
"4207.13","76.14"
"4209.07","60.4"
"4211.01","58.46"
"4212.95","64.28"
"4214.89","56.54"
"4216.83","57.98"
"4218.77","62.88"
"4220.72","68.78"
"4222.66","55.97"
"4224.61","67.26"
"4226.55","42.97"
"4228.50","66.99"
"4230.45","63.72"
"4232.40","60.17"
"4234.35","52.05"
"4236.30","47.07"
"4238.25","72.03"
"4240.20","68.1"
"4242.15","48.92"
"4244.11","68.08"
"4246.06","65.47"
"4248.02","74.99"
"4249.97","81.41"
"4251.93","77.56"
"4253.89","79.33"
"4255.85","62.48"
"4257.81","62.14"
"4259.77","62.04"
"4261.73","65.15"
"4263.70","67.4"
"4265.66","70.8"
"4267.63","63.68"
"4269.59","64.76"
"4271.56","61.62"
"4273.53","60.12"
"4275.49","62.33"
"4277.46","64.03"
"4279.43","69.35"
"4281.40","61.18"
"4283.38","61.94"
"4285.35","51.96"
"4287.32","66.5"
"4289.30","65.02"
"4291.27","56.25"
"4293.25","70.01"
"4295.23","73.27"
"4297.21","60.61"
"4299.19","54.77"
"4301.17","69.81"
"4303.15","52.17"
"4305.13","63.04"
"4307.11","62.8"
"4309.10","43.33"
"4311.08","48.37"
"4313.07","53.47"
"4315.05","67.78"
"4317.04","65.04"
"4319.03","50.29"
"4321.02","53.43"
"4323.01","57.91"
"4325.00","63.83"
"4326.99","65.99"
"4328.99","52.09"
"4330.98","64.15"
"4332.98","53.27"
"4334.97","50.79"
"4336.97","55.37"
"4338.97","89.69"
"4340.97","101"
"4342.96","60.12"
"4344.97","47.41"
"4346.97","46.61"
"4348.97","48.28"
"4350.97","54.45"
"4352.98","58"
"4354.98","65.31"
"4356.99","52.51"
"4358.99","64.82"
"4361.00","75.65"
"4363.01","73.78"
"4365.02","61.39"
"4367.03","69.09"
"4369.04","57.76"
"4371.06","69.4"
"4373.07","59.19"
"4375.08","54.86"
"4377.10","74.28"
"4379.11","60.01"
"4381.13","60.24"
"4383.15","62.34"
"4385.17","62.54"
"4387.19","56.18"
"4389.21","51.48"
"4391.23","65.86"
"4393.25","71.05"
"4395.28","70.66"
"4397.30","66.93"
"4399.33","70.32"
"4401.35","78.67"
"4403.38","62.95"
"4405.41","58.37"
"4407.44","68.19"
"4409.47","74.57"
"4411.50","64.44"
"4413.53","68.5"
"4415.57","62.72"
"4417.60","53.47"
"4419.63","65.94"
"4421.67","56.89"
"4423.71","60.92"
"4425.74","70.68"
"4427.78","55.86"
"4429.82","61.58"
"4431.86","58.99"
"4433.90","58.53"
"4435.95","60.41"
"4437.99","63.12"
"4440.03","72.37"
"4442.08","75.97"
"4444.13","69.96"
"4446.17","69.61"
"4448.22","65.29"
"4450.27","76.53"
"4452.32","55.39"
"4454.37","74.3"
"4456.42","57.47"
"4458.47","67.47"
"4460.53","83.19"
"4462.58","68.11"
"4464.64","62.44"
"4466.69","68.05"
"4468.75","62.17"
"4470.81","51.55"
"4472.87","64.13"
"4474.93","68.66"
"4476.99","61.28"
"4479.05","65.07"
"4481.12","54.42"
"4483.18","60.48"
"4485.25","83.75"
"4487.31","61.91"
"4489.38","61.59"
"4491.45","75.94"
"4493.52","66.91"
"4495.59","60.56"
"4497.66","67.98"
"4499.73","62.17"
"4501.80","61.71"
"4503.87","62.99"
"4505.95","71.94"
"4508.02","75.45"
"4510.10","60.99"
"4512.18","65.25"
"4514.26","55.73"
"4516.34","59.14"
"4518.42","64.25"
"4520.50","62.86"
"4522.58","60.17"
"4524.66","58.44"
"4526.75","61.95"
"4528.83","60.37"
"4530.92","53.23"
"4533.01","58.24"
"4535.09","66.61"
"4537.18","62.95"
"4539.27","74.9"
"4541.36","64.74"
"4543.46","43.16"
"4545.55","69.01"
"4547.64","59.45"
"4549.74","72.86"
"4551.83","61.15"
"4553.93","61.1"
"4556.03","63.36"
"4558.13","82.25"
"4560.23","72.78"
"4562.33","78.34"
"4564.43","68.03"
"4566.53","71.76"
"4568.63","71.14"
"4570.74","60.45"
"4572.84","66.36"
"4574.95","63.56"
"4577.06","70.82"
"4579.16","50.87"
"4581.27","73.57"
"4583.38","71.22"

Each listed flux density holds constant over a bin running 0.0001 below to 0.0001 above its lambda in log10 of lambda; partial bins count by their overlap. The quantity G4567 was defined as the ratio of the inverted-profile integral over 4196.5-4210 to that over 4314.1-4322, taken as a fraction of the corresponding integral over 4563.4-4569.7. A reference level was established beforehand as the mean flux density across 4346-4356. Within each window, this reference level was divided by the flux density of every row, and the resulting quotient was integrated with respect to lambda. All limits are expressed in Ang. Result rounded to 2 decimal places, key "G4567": 0.32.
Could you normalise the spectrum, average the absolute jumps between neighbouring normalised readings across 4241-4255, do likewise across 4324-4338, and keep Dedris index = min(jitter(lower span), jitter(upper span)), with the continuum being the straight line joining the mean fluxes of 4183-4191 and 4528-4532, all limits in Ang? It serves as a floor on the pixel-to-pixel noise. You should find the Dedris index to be 0.12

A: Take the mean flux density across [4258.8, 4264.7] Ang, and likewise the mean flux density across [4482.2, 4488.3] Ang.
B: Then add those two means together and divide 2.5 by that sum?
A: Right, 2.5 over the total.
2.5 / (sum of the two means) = 0.0187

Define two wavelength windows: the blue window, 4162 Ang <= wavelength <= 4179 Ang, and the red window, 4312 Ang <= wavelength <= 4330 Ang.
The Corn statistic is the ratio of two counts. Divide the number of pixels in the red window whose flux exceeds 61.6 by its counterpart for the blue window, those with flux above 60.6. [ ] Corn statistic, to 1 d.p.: 0.7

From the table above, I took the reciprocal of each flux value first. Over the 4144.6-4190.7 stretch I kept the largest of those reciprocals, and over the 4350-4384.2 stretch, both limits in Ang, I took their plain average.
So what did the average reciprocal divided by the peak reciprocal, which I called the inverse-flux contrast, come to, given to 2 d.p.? 0.77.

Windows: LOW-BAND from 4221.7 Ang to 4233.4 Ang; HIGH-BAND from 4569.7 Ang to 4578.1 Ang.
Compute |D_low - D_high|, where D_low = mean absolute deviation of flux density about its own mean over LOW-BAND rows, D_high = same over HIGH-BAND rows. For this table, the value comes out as 3.4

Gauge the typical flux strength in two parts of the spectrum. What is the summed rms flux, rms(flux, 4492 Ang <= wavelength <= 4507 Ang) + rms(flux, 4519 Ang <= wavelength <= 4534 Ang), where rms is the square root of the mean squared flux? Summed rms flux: 124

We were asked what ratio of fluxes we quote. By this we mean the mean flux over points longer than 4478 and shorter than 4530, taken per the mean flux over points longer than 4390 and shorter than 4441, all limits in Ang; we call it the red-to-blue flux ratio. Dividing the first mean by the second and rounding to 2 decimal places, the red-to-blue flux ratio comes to 0.99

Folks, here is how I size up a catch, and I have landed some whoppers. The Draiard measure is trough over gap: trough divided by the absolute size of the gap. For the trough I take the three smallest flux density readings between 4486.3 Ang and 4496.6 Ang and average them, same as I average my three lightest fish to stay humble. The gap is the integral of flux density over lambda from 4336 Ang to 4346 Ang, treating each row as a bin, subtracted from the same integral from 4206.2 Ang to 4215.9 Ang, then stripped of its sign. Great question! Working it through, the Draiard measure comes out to 0.65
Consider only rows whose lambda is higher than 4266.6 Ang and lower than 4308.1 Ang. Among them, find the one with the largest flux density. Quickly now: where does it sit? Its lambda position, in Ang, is 4295.23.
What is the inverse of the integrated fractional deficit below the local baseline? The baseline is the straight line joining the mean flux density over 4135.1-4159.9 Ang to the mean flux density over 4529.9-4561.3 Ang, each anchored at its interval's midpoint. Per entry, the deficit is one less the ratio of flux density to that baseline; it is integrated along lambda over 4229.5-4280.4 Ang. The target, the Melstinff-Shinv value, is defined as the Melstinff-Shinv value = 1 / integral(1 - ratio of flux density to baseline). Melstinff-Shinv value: -1.0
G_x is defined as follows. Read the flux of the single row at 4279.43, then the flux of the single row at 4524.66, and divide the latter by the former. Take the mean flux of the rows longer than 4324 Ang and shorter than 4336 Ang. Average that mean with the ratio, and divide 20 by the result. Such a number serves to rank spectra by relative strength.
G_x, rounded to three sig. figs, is 0.676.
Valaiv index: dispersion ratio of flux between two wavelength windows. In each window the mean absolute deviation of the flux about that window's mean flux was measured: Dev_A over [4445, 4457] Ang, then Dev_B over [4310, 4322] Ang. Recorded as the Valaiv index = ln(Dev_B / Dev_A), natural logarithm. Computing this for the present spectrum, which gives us -0.1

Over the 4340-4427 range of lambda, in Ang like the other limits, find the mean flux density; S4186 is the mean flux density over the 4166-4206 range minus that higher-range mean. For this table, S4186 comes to -1.5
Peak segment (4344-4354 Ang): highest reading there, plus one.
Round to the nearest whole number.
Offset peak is 59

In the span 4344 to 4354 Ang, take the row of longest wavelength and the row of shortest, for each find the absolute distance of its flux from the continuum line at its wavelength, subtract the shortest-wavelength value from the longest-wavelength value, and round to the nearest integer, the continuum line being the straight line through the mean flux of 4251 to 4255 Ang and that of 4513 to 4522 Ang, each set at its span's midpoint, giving -11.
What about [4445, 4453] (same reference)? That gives 5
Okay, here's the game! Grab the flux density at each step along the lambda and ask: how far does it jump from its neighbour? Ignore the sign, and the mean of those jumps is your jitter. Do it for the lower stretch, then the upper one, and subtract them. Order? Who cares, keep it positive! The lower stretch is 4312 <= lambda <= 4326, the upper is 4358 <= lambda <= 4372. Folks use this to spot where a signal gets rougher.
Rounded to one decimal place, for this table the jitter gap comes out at 1.7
